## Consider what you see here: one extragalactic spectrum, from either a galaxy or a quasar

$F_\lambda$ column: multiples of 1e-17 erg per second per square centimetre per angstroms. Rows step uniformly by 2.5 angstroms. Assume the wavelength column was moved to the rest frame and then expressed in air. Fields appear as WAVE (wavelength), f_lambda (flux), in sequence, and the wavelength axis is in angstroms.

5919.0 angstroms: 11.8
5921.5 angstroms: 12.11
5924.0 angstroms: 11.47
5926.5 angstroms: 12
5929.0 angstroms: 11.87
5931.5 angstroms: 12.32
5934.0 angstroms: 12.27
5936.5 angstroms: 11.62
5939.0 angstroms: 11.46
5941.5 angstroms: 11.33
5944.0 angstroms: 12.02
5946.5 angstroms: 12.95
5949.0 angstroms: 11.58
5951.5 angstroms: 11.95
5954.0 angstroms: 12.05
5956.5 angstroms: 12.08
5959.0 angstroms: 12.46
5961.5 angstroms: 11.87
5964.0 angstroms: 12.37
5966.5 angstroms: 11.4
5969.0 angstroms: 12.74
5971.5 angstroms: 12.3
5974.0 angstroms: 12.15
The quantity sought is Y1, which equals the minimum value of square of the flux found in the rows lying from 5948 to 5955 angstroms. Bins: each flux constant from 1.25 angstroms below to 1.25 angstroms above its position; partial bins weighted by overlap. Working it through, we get 134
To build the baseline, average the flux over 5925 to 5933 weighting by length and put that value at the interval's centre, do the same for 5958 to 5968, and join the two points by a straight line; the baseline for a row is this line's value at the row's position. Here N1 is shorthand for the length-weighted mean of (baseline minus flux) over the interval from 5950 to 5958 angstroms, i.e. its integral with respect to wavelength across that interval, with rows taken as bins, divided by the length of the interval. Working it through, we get 0.01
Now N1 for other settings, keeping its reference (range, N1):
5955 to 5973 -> -0.14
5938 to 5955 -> 0.13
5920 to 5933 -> 0.10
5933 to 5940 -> 0.27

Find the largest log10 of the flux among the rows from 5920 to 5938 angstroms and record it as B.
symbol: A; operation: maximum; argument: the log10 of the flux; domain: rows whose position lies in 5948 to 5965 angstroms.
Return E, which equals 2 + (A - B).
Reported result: 2.00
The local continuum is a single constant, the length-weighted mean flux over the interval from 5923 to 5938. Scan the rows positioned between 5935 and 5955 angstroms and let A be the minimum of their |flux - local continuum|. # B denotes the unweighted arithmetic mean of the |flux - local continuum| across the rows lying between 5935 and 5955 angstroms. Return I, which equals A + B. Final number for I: 0.4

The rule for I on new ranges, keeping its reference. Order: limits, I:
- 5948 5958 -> 0.2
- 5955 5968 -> 0.4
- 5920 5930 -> 0.2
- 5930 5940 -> 0.7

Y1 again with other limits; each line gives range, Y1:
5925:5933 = 141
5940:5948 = 128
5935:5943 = 128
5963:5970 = 130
